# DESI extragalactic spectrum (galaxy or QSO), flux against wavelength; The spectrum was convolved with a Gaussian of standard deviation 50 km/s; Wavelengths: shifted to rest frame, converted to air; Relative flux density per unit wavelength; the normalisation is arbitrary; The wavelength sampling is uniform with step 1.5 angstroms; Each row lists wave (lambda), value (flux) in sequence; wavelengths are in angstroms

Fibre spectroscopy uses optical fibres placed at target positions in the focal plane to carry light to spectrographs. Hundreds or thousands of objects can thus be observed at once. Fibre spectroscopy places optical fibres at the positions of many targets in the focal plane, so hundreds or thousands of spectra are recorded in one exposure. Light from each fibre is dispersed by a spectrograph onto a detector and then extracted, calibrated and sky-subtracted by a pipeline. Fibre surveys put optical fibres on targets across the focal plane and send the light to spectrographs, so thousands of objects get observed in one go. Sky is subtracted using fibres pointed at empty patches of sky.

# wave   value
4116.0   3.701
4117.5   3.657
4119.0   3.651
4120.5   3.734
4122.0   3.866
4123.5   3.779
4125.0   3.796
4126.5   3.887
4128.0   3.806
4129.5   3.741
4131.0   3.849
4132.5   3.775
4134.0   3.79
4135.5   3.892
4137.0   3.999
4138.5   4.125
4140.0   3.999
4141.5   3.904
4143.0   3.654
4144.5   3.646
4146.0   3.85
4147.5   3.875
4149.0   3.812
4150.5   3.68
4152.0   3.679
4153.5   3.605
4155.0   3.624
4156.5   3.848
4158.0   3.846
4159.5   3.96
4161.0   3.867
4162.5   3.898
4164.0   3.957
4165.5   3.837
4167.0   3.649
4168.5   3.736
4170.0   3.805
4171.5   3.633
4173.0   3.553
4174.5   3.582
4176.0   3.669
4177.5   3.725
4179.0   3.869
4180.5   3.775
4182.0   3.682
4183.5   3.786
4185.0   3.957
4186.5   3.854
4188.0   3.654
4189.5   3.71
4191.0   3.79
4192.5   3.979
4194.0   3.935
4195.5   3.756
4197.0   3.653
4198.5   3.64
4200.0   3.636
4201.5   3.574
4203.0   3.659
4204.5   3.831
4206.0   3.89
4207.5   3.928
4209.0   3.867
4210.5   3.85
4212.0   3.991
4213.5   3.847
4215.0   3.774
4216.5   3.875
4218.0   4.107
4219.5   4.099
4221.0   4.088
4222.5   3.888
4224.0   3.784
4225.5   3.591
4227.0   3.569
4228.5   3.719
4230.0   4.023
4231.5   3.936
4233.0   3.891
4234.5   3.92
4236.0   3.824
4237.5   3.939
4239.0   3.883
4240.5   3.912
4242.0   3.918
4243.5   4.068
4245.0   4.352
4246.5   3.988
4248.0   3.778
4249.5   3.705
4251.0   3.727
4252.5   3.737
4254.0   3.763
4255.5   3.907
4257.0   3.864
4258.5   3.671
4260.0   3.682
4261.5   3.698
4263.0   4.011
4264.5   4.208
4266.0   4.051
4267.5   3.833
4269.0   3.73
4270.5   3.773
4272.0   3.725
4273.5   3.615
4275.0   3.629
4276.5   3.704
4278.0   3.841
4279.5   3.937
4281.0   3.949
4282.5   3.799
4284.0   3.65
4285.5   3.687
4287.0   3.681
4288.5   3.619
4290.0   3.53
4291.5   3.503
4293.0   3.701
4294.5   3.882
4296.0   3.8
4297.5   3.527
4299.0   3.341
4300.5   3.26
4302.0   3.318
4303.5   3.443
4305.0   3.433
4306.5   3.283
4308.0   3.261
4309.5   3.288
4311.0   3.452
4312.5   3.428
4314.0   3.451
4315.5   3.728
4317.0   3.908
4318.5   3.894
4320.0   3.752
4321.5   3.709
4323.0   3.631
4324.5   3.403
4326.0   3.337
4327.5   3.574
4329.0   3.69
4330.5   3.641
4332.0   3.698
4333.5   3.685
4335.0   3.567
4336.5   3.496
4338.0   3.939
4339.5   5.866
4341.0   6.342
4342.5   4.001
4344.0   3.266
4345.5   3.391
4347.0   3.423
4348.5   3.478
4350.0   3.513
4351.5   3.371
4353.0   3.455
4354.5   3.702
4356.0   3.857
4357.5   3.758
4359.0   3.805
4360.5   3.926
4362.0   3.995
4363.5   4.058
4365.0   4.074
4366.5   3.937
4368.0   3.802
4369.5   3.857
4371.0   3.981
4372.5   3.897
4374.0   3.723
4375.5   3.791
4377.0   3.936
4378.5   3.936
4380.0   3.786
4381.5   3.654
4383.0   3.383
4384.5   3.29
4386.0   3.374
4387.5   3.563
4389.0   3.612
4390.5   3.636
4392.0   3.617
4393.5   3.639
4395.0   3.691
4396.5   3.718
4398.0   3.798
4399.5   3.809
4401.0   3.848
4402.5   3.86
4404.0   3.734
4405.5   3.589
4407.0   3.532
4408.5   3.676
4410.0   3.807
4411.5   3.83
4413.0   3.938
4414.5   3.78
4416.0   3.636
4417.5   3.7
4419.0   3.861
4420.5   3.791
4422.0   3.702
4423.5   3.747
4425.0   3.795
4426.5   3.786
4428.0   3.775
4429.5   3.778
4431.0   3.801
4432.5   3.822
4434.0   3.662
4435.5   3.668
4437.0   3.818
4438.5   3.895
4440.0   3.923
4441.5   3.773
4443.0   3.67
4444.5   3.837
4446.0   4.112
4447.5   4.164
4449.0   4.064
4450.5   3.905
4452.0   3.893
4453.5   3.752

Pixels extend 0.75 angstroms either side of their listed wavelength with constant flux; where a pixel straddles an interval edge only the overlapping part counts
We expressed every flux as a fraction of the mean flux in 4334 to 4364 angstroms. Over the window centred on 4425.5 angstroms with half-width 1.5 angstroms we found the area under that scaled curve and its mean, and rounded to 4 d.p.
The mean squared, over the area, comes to 0.3231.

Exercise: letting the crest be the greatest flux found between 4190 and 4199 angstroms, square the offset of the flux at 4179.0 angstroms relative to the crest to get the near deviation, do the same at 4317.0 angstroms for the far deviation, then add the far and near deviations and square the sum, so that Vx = 0.000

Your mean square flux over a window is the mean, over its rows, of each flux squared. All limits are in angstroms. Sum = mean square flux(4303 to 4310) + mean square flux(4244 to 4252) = 26.5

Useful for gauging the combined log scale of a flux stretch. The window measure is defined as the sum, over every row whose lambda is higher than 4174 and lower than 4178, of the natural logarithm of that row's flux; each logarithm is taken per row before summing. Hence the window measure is 4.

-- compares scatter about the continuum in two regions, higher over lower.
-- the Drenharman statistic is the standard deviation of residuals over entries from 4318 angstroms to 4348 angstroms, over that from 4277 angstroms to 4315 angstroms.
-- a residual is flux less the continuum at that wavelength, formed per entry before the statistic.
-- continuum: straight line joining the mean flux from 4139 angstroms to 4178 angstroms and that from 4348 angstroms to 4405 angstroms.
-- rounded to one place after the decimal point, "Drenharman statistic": 3.6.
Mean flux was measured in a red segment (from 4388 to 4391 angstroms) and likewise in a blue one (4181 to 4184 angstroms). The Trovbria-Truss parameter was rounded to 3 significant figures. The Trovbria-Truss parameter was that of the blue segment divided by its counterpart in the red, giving 1.03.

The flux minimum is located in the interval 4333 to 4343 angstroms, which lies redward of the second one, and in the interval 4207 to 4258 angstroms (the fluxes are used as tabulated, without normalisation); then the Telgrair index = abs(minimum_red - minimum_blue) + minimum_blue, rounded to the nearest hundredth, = 3.64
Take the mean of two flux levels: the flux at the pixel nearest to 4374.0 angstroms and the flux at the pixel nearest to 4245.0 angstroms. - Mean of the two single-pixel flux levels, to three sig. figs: 4.04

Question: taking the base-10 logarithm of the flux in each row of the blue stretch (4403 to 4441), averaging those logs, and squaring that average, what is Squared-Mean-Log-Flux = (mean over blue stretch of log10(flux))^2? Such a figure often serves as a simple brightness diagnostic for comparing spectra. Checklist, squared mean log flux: 0.331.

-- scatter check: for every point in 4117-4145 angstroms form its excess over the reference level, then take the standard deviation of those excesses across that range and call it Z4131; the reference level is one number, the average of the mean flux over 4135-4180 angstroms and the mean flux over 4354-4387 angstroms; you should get 0.13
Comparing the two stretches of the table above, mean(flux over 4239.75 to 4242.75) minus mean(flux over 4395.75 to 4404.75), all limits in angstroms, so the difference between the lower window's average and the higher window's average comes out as 0.12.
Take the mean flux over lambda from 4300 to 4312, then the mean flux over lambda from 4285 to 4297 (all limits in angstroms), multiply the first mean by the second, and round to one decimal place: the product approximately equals 12.3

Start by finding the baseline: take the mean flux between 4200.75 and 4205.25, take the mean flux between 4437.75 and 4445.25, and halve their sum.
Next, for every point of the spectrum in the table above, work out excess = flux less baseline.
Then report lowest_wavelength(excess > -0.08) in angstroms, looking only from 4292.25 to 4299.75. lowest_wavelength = 4293.0 angstroms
